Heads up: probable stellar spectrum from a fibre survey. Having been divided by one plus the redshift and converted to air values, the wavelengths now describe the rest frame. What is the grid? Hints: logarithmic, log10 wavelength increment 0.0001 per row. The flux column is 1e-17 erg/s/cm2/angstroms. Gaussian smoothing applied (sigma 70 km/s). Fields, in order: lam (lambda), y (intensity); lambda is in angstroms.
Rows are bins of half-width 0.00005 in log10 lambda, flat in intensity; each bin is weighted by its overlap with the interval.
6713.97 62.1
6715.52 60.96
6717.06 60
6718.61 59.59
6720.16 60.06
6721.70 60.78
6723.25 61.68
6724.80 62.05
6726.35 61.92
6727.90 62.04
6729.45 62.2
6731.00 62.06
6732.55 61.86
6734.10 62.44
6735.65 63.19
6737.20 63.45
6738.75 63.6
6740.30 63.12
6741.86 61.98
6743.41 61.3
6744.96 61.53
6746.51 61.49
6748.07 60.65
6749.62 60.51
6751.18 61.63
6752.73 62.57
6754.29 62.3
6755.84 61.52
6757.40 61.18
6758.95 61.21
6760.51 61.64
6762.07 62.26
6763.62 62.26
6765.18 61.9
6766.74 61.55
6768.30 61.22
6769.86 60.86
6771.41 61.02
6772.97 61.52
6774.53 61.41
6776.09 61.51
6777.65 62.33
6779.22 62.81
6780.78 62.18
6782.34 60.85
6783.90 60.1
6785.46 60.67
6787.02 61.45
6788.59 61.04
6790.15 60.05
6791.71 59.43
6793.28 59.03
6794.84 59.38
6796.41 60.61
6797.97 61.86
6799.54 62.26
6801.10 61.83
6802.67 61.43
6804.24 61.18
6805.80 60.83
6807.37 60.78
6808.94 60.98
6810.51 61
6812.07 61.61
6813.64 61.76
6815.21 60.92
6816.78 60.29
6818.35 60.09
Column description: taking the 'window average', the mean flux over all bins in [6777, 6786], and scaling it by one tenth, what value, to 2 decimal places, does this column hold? 6.15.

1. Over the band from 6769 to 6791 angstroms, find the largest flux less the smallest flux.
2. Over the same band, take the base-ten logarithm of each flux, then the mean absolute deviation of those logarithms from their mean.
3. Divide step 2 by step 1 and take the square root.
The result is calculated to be 0.040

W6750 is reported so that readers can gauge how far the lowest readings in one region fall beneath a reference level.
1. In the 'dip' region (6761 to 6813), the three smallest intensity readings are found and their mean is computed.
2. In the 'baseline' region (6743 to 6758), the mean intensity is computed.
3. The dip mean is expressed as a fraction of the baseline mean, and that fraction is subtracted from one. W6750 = 0.036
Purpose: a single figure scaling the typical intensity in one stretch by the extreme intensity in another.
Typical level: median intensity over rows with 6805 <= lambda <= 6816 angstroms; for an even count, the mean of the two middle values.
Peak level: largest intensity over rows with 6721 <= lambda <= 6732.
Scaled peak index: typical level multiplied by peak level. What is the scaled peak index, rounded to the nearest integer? 3793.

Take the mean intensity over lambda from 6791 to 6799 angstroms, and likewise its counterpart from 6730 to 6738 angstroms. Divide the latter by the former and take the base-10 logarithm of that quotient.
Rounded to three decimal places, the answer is 0.018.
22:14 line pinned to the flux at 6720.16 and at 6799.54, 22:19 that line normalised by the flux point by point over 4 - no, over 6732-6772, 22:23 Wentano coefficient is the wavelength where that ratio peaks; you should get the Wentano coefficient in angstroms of 6769.86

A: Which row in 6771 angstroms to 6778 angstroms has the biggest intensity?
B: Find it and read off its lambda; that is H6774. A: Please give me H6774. 6777.65 angstroms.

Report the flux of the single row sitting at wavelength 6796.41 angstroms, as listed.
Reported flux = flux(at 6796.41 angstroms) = 60.61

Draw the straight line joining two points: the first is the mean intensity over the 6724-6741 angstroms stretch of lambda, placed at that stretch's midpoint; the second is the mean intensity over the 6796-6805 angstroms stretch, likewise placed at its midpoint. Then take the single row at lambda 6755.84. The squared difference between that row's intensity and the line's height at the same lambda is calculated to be 0.5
